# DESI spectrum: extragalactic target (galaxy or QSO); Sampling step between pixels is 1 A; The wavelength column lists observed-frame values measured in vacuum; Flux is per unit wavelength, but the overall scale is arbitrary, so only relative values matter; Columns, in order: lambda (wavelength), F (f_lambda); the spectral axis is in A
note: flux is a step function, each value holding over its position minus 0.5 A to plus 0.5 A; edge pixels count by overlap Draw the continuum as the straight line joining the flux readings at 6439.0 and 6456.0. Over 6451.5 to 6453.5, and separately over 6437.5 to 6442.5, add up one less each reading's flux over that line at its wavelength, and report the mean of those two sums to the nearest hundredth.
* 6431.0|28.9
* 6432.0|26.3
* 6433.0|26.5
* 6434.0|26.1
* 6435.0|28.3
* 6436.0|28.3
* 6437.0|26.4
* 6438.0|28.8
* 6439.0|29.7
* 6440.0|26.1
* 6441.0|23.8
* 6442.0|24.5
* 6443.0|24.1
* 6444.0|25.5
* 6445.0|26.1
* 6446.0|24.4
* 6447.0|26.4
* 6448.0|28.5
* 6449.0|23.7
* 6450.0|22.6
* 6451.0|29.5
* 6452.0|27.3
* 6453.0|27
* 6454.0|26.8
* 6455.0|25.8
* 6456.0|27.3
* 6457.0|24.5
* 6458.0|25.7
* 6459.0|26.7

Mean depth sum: 0.28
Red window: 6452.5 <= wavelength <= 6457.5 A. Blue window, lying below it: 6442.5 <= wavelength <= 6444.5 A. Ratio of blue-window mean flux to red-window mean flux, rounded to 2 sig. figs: 0.94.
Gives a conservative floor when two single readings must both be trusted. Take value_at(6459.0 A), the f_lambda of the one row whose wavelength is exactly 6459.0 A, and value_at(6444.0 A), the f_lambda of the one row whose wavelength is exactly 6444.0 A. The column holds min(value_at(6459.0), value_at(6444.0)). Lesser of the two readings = 25.5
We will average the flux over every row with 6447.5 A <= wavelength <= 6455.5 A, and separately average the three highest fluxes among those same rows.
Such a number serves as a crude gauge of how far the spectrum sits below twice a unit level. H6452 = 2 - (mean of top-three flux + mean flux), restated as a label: -52.8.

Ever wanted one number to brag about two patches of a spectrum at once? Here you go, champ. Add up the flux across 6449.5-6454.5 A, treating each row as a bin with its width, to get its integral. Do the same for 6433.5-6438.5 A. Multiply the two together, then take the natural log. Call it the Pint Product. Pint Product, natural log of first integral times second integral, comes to 9.82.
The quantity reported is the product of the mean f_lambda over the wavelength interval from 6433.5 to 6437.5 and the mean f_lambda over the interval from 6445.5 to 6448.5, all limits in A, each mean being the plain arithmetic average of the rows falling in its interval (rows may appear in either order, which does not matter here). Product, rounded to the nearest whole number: 721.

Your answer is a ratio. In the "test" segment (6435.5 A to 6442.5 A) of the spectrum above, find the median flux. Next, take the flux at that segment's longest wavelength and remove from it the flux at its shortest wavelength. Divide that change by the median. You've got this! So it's -0.14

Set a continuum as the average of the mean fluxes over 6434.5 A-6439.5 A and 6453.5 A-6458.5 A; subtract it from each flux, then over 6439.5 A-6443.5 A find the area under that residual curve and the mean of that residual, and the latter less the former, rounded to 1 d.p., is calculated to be 7.6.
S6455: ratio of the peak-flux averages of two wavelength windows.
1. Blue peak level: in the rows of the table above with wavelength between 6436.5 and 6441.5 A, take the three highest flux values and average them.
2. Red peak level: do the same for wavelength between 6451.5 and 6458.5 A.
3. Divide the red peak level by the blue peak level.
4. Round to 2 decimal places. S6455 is 0.96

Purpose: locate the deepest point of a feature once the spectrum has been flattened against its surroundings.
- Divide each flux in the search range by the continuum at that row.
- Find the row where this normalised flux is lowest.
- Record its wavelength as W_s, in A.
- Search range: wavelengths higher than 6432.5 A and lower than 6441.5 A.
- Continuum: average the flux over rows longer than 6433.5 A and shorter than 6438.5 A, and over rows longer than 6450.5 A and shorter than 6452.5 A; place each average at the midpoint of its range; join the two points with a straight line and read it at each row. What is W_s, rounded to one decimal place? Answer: 6441.0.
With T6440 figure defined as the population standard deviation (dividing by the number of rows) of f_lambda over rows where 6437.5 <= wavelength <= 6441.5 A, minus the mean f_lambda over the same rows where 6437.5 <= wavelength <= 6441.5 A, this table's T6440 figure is -24.8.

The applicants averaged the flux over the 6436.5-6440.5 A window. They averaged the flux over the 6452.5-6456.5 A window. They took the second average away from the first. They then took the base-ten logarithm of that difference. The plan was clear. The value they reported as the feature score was 0.0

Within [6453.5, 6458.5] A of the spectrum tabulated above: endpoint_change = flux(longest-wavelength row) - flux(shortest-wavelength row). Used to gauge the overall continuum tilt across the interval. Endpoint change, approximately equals -1.1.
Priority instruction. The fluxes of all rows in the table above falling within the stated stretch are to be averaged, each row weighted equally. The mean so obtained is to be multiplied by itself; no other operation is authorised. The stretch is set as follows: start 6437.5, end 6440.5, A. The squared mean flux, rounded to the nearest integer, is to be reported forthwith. 795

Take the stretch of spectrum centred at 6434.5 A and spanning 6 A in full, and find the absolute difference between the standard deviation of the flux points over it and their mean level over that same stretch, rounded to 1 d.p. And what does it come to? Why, 26.0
